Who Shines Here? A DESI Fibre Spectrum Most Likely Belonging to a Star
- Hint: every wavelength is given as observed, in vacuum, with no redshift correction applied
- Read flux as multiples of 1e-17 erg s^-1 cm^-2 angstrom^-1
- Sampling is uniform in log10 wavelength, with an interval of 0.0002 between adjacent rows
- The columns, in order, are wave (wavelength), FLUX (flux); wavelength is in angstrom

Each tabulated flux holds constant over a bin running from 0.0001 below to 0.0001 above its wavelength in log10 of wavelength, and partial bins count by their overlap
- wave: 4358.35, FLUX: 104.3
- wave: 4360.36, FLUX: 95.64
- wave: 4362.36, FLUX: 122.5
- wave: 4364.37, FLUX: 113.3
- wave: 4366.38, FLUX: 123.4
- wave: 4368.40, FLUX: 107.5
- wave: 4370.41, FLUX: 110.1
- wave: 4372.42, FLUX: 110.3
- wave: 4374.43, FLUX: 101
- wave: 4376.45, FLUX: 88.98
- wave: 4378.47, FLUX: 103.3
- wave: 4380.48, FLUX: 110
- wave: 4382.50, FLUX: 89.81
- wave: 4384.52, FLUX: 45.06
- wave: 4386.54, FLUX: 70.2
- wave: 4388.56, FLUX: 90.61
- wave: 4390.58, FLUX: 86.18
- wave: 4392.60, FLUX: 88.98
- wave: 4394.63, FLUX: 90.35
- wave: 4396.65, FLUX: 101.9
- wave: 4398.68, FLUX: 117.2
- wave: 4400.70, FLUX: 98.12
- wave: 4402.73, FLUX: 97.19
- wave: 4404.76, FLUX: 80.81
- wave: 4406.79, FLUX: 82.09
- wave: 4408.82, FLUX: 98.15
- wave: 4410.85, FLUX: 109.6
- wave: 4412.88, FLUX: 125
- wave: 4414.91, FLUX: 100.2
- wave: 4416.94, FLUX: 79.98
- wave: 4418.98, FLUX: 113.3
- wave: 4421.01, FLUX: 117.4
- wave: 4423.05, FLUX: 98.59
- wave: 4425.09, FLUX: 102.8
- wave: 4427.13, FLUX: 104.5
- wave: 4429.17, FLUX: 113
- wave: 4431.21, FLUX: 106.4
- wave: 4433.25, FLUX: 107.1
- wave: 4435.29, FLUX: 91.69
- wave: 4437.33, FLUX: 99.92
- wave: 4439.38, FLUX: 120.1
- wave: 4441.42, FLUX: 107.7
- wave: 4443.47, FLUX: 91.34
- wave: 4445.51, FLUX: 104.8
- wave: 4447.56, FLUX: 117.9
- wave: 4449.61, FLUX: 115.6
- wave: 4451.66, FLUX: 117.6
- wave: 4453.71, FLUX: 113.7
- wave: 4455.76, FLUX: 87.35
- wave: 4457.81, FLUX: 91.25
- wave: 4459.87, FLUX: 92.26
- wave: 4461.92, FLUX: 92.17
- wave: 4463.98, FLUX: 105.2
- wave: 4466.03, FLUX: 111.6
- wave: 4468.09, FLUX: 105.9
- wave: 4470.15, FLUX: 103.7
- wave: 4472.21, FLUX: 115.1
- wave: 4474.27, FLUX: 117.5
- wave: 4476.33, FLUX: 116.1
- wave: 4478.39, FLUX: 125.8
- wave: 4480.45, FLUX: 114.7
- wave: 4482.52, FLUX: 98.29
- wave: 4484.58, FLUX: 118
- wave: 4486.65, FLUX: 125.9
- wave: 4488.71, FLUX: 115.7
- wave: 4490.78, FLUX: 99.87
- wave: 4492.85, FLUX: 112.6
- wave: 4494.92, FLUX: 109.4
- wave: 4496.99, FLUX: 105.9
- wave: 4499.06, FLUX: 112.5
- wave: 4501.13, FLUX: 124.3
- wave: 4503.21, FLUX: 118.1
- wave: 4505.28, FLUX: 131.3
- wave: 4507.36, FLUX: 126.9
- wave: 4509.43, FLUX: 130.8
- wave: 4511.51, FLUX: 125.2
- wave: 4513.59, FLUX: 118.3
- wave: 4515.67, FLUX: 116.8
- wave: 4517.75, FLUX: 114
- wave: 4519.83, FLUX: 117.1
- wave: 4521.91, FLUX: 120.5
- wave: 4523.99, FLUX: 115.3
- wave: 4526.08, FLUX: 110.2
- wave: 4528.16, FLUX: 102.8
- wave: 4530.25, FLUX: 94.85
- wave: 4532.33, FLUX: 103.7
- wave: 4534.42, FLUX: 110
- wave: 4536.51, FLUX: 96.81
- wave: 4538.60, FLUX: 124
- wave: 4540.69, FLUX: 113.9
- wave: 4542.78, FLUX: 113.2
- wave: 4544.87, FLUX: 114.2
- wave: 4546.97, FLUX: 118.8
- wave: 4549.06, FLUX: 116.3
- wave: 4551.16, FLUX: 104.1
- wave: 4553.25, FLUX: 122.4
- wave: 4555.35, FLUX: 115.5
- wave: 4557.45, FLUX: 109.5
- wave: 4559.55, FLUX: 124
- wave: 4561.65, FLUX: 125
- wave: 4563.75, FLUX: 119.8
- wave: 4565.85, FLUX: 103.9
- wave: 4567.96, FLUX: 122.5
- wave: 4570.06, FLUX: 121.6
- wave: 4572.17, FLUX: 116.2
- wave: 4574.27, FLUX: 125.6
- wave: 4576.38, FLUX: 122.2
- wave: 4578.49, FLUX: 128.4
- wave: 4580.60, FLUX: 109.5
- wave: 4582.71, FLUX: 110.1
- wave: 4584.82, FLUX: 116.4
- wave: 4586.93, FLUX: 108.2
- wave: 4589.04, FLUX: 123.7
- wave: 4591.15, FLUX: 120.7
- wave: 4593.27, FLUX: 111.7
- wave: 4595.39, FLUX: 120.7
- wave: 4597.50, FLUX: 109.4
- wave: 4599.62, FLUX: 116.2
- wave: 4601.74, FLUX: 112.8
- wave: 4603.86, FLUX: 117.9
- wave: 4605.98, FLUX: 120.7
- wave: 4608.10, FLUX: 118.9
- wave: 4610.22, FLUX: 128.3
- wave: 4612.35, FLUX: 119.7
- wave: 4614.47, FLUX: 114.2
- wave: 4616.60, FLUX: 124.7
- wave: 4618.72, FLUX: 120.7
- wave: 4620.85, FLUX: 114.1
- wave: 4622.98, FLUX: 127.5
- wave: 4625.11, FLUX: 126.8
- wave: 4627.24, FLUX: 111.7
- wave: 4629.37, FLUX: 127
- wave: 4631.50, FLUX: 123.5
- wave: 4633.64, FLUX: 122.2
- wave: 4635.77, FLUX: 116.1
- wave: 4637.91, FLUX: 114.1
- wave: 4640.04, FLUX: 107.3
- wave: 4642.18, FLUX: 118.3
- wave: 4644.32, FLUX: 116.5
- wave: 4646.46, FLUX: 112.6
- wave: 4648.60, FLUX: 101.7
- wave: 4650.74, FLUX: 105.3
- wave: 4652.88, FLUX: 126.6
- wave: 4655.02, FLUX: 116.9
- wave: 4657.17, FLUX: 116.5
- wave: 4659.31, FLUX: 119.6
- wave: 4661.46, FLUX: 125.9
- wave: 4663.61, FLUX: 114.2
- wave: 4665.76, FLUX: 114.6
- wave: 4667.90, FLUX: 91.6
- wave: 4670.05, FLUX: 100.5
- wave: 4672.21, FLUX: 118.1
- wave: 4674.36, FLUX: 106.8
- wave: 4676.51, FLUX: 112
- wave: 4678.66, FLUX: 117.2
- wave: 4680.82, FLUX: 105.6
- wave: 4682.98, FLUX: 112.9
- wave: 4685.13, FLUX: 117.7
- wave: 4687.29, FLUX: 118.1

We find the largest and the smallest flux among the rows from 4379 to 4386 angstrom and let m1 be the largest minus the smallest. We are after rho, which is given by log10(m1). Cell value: 1.81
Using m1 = 64.9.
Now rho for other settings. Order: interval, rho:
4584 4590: 1.19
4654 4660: 0.49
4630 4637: 0.87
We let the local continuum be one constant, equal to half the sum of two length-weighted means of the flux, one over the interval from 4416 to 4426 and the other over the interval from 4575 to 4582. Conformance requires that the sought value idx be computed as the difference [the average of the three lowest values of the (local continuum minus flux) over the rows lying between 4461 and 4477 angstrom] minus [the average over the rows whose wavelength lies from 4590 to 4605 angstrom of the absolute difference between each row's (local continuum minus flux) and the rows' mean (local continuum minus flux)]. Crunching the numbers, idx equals -8.8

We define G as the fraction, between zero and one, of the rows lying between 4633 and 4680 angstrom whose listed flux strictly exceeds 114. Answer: 0.64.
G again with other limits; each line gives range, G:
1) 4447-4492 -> 0.50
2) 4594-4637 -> 0.85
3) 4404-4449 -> 0.18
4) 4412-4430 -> 0.22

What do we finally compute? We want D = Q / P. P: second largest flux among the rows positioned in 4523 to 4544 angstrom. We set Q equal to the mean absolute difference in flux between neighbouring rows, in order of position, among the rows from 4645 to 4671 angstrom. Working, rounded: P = 115.3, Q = 9.0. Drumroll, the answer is 0.078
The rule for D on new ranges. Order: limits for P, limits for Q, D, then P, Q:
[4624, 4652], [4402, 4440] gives 0.100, 126.8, 12.6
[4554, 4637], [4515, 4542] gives 0.065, 128.3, 8.4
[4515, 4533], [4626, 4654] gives 0.062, 117.1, 7.3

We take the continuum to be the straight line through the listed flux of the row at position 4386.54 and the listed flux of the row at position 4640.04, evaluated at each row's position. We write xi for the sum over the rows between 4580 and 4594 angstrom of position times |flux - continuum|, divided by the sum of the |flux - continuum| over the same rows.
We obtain 4587.5 angstrom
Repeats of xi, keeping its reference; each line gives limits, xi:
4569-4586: 4576.6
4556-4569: 4562.6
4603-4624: 4613.3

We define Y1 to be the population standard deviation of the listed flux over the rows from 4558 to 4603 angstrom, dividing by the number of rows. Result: 6.6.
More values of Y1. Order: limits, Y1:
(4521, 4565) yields 8.5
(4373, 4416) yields 16.5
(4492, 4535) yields 9.2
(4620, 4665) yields 7.2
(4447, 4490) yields 11.2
